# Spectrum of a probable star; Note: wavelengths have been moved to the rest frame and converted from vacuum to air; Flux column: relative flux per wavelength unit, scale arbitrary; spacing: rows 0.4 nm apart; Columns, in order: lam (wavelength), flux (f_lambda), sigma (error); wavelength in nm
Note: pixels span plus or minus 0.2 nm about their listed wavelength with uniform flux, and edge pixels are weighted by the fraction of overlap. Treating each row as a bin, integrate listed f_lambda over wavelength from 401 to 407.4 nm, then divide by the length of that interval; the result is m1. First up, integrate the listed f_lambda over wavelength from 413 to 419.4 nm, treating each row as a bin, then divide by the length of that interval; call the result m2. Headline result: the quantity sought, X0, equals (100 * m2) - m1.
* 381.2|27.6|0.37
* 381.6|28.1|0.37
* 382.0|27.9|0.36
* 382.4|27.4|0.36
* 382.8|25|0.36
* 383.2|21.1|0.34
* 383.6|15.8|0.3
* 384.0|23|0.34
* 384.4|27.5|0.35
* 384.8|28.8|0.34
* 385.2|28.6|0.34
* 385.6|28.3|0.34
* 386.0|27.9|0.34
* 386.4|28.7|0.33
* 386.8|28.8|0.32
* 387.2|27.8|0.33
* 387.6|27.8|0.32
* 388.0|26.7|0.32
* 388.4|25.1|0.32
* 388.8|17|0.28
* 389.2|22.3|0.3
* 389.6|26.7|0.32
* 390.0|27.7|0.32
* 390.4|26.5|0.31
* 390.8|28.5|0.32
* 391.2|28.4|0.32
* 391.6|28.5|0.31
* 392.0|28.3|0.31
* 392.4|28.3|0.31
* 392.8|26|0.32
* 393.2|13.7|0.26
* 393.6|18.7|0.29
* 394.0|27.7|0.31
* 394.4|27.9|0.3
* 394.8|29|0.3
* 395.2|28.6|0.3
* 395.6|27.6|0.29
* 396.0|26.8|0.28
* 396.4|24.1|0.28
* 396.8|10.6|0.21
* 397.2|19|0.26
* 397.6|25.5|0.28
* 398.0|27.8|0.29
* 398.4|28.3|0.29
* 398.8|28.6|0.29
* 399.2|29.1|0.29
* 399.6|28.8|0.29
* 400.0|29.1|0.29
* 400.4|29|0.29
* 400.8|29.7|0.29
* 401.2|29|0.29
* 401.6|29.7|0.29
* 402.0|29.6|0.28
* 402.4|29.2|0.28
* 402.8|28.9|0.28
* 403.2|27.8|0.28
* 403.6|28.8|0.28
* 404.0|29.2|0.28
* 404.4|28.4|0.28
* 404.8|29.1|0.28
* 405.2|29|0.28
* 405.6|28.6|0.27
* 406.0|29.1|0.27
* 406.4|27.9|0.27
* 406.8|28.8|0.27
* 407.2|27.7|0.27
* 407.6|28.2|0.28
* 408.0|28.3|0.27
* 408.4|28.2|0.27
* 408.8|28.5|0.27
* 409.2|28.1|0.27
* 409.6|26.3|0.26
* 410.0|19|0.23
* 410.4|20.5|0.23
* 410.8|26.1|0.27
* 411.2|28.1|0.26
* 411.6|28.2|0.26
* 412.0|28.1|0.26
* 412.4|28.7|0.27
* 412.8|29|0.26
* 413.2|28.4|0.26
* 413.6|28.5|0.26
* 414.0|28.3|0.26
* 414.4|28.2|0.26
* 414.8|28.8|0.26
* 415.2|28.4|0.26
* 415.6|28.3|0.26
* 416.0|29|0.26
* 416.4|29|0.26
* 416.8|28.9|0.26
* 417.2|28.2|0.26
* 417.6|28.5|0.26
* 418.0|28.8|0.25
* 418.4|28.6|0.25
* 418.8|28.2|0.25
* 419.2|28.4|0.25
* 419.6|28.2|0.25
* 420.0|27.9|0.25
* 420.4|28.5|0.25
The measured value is 2824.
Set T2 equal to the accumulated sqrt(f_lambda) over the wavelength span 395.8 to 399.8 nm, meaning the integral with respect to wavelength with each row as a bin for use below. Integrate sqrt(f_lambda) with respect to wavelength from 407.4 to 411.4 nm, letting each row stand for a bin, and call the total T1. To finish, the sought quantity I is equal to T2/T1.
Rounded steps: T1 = 20.4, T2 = 19.8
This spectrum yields 0.97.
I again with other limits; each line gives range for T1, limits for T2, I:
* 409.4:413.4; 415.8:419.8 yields 1.05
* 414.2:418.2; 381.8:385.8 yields 0.94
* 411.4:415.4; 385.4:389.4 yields 0.95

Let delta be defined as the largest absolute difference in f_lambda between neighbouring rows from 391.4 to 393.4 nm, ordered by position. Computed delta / 12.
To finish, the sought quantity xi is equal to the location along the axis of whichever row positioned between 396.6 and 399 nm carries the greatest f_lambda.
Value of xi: 398.8 nm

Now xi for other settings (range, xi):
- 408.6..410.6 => 408.8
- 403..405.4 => 404.0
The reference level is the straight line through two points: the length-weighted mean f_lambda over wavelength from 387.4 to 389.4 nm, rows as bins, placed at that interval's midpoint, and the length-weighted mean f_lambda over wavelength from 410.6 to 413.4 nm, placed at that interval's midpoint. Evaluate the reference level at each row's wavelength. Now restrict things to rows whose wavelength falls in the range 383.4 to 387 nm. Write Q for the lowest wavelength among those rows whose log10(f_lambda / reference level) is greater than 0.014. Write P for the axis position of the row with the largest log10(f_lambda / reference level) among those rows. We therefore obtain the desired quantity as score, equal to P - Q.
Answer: 0.40 nm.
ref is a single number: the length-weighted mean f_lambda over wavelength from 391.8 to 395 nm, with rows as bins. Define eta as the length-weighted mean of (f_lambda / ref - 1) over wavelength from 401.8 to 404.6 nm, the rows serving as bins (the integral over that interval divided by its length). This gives 0.16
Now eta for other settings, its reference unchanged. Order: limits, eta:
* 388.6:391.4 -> 0.01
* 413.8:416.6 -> 0.15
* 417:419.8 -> 0.14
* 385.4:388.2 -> 0.12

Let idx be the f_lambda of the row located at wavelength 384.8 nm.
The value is 28.8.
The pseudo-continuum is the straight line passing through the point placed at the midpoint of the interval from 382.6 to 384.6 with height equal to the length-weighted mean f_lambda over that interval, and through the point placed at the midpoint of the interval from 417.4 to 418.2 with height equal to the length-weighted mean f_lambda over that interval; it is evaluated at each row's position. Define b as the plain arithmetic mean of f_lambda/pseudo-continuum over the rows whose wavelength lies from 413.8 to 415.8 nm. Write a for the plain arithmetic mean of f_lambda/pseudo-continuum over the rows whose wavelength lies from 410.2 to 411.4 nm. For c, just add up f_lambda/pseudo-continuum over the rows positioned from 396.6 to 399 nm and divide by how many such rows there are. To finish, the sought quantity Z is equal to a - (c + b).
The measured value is -1.0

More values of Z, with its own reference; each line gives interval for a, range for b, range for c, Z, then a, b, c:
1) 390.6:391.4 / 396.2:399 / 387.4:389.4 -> -0.8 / 1.19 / 0.94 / 1.02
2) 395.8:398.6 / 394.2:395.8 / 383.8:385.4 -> -1.4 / 0.93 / 1.15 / 1.19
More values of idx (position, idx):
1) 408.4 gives 28.2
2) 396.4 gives 24.1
